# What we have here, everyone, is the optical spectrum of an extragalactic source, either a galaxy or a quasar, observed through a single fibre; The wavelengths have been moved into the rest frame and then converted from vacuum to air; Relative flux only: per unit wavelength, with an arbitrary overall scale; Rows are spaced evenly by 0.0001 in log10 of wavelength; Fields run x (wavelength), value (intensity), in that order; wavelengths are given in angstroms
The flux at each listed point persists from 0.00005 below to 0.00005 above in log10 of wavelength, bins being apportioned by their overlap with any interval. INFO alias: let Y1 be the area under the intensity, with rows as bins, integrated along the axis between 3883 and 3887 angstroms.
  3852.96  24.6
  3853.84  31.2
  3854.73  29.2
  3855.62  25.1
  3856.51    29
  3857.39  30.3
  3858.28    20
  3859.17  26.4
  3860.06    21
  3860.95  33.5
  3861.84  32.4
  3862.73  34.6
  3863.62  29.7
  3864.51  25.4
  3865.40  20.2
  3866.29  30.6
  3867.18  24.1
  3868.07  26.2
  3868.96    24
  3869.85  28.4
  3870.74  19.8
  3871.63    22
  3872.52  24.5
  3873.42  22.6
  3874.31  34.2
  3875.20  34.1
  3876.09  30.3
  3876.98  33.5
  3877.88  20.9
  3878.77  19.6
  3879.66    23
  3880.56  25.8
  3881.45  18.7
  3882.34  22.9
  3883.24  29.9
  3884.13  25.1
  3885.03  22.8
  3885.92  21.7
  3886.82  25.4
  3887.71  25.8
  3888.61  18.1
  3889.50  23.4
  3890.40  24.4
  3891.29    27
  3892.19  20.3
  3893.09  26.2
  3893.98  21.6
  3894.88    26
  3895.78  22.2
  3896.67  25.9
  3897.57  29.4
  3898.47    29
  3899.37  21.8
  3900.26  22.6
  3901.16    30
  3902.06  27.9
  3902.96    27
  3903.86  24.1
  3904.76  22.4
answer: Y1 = 99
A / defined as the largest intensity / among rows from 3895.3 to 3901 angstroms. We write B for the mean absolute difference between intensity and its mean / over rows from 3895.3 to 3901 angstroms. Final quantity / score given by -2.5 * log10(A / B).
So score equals -2.50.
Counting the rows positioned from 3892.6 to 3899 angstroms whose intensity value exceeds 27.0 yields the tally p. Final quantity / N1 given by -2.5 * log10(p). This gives -0.75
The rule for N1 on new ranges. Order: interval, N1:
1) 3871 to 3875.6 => -0.75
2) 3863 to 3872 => -1.19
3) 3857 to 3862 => -1.19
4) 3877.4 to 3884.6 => 0.00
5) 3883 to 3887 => 0.00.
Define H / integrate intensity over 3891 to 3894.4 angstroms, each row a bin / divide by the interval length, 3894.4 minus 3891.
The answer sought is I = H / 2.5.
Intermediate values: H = 23.6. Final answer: 9.5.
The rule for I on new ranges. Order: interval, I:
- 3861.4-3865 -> 12.2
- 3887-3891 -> 9.3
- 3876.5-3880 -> 9.7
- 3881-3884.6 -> 9.7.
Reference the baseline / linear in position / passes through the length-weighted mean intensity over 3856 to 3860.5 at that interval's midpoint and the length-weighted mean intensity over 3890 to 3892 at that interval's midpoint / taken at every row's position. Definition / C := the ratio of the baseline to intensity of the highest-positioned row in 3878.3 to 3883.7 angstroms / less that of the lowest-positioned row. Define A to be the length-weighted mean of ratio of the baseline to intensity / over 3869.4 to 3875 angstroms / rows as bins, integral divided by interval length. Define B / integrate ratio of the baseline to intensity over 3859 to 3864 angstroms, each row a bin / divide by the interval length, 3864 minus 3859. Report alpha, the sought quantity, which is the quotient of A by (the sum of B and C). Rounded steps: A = 1.02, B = 0.88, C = -0.4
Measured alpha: 2.36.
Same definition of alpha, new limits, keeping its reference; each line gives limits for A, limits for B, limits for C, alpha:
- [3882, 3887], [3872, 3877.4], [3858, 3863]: 3.06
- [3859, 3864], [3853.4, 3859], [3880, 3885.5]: 0.82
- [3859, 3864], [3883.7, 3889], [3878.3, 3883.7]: 1.34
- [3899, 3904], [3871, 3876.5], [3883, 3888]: 0.91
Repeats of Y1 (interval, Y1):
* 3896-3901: 129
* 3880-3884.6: 112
